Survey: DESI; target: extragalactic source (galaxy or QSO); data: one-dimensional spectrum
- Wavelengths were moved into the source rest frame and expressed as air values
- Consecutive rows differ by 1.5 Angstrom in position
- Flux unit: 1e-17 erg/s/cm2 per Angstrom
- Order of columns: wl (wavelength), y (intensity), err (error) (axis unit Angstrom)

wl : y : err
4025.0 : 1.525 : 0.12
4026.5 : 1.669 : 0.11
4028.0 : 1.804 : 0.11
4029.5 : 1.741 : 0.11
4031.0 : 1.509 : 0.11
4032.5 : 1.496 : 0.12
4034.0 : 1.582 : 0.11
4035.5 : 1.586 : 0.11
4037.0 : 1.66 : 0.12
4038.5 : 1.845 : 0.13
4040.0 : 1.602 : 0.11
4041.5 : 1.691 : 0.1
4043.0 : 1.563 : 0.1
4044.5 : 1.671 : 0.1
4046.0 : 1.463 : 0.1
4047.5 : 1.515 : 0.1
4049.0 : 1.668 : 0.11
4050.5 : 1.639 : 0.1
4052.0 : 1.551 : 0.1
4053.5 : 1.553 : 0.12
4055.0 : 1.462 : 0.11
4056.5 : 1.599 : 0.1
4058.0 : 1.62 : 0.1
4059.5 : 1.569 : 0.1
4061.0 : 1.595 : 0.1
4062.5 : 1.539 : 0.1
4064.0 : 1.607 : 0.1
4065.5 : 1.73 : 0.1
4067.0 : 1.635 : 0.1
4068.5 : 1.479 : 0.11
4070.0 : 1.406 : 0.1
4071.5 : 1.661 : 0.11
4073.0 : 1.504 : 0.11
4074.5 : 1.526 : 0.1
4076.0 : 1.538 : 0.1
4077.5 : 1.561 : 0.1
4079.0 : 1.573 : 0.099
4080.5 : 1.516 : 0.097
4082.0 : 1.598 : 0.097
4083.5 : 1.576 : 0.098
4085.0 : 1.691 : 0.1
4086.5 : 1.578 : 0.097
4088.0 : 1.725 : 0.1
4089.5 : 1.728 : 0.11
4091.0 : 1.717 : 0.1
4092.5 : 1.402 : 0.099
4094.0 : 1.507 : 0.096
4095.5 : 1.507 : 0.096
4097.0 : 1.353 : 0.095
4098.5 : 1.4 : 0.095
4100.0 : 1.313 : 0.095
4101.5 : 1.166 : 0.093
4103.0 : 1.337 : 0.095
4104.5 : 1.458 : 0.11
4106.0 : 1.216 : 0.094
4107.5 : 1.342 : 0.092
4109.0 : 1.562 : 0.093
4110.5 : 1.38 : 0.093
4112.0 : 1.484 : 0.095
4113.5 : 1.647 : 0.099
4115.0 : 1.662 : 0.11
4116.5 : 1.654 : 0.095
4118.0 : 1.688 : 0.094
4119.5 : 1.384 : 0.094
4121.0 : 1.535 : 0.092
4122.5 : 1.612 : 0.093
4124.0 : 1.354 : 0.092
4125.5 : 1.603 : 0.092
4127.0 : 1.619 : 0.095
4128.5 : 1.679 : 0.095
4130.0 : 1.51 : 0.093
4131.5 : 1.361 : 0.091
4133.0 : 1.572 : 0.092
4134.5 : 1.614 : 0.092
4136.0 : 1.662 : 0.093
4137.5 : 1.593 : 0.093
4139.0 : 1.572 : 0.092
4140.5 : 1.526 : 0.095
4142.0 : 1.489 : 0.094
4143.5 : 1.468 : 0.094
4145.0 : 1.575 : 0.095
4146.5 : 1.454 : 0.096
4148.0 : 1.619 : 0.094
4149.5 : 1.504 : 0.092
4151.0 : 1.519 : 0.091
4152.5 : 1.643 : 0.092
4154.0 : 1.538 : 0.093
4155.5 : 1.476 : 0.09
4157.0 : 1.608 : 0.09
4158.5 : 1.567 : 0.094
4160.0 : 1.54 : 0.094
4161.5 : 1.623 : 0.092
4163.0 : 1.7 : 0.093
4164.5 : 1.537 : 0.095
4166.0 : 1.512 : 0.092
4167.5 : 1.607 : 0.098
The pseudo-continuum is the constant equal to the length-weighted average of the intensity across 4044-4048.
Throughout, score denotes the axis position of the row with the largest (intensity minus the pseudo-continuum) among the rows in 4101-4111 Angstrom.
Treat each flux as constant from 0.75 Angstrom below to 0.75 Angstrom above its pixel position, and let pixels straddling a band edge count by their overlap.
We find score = 4109.0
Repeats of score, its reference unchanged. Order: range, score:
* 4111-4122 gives 4118.0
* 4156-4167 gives 4163.0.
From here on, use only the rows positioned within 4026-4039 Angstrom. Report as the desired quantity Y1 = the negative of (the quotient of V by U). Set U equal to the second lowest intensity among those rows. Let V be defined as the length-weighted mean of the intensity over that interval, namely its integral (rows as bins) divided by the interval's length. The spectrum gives -1.09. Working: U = 1.509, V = 1.65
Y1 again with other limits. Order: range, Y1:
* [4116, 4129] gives -1.13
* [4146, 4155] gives -1.03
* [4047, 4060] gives -1.04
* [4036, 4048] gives -1.07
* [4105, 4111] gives -1.03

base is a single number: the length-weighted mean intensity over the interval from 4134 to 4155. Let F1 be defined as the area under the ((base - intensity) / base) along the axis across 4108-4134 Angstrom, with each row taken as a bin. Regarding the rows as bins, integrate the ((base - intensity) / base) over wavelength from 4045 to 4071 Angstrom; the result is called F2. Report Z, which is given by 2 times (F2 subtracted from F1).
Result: 0.7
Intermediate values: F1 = 0.1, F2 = -0.24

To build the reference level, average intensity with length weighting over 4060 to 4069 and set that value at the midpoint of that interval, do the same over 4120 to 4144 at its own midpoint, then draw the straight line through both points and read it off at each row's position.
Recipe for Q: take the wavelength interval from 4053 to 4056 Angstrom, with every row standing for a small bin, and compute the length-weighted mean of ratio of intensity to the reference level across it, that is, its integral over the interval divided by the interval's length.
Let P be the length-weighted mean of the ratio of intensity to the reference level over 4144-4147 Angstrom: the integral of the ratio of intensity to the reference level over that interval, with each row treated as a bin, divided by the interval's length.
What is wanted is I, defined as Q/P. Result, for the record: 0.95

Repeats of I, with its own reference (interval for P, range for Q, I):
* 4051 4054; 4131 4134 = 0.99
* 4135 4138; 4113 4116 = 1.00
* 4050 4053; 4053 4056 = 0.95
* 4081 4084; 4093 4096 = 0.95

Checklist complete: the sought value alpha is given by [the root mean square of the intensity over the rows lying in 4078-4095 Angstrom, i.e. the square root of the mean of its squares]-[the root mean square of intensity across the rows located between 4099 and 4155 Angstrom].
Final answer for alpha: 0.09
